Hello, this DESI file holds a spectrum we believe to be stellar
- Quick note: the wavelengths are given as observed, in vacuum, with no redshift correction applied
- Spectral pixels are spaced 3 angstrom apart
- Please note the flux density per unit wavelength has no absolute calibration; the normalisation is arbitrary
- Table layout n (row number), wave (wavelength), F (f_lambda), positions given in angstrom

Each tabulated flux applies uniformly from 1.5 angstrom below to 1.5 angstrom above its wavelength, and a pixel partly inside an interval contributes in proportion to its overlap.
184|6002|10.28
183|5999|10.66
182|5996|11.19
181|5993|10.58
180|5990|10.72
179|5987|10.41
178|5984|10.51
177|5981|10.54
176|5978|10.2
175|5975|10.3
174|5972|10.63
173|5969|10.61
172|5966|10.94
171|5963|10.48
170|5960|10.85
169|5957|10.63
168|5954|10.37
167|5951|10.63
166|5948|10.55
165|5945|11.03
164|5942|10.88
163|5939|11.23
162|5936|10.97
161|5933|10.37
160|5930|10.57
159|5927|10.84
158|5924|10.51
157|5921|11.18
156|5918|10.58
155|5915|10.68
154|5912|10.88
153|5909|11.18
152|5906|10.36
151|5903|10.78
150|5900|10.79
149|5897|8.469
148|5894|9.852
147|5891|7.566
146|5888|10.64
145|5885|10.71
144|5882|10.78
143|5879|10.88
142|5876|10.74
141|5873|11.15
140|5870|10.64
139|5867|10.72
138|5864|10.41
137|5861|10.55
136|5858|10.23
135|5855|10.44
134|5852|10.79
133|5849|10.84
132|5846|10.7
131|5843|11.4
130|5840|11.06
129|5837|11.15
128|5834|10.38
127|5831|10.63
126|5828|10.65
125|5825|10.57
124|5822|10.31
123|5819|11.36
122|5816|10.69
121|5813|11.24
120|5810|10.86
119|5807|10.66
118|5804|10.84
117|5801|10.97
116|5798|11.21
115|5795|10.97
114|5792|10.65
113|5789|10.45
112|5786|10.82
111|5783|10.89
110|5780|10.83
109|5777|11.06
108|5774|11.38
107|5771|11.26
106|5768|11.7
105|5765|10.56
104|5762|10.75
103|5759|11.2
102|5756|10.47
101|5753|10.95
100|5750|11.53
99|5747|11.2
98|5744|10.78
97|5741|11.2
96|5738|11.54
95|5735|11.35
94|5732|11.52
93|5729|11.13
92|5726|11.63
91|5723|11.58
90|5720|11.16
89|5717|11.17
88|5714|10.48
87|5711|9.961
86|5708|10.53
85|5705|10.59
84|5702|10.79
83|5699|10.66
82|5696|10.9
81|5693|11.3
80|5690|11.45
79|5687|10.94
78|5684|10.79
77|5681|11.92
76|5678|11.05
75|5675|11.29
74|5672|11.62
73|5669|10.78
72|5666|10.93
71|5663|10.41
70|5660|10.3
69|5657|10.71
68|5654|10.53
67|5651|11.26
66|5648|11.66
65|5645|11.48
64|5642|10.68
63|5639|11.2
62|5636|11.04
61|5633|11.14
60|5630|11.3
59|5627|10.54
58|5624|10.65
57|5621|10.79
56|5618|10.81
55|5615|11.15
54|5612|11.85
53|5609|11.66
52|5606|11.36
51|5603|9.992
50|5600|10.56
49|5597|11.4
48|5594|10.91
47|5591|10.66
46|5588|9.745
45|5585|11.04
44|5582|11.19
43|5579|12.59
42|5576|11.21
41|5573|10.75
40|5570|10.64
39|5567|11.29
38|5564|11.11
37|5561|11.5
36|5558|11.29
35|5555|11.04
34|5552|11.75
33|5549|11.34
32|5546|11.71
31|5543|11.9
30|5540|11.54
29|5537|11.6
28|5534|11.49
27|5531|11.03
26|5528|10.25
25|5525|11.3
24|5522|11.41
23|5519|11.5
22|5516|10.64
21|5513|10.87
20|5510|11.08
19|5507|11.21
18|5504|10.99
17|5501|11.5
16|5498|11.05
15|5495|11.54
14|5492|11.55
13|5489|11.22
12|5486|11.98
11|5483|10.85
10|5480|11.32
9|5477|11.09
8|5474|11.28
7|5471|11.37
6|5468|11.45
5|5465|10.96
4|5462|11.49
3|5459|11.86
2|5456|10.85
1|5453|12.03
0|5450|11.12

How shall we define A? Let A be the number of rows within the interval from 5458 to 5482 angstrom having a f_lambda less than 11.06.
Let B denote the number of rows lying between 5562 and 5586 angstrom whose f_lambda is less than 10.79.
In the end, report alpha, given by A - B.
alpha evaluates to -1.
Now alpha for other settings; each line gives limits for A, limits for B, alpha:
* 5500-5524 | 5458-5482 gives 3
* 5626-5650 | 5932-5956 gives -1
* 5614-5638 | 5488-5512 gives 5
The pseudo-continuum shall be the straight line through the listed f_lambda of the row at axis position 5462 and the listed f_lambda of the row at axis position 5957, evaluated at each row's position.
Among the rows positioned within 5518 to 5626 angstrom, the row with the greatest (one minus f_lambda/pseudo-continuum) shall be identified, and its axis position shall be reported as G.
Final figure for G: 5588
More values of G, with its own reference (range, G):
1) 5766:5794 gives 5789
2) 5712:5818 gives 5714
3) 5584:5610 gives 5588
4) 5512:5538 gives 5528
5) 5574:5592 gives 5588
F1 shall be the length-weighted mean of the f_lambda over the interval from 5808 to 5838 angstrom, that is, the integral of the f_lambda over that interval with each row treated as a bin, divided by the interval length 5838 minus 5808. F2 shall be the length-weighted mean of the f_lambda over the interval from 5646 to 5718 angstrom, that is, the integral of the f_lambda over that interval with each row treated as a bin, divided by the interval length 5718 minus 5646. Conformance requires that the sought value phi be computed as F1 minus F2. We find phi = -0.1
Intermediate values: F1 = 10.78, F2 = 10.9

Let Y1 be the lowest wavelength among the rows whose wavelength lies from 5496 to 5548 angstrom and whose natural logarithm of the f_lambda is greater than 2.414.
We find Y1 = 5501 angstrom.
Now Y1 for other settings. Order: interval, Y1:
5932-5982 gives 5939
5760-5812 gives 5768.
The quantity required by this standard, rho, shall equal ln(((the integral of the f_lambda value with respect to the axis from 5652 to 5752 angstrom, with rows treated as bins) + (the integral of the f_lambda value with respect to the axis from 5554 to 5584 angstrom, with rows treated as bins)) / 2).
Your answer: 6.58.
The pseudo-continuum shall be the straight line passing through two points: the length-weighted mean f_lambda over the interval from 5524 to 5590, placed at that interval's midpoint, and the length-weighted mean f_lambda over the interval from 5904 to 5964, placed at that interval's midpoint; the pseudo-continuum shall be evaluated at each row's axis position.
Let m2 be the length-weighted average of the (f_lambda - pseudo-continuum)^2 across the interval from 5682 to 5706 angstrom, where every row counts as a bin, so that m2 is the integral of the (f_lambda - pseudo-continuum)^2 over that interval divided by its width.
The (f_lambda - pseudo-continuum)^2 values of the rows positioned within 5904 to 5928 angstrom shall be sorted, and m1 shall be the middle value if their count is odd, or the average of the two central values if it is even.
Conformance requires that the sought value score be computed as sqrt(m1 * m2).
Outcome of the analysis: 0.070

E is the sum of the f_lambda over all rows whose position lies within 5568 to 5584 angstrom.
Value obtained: 56.4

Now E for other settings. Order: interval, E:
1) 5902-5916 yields 53.9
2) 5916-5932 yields 53.7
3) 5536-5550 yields 58.1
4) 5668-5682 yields 56.7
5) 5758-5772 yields 55.5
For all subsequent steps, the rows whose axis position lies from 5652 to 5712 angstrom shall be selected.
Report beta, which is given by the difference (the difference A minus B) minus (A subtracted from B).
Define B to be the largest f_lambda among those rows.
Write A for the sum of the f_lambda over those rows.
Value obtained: 411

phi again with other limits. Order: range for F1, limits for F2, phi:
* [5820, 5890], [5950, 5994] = 0.1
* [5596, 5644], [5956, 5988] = 0.5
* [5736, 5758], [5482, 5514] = -0.2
